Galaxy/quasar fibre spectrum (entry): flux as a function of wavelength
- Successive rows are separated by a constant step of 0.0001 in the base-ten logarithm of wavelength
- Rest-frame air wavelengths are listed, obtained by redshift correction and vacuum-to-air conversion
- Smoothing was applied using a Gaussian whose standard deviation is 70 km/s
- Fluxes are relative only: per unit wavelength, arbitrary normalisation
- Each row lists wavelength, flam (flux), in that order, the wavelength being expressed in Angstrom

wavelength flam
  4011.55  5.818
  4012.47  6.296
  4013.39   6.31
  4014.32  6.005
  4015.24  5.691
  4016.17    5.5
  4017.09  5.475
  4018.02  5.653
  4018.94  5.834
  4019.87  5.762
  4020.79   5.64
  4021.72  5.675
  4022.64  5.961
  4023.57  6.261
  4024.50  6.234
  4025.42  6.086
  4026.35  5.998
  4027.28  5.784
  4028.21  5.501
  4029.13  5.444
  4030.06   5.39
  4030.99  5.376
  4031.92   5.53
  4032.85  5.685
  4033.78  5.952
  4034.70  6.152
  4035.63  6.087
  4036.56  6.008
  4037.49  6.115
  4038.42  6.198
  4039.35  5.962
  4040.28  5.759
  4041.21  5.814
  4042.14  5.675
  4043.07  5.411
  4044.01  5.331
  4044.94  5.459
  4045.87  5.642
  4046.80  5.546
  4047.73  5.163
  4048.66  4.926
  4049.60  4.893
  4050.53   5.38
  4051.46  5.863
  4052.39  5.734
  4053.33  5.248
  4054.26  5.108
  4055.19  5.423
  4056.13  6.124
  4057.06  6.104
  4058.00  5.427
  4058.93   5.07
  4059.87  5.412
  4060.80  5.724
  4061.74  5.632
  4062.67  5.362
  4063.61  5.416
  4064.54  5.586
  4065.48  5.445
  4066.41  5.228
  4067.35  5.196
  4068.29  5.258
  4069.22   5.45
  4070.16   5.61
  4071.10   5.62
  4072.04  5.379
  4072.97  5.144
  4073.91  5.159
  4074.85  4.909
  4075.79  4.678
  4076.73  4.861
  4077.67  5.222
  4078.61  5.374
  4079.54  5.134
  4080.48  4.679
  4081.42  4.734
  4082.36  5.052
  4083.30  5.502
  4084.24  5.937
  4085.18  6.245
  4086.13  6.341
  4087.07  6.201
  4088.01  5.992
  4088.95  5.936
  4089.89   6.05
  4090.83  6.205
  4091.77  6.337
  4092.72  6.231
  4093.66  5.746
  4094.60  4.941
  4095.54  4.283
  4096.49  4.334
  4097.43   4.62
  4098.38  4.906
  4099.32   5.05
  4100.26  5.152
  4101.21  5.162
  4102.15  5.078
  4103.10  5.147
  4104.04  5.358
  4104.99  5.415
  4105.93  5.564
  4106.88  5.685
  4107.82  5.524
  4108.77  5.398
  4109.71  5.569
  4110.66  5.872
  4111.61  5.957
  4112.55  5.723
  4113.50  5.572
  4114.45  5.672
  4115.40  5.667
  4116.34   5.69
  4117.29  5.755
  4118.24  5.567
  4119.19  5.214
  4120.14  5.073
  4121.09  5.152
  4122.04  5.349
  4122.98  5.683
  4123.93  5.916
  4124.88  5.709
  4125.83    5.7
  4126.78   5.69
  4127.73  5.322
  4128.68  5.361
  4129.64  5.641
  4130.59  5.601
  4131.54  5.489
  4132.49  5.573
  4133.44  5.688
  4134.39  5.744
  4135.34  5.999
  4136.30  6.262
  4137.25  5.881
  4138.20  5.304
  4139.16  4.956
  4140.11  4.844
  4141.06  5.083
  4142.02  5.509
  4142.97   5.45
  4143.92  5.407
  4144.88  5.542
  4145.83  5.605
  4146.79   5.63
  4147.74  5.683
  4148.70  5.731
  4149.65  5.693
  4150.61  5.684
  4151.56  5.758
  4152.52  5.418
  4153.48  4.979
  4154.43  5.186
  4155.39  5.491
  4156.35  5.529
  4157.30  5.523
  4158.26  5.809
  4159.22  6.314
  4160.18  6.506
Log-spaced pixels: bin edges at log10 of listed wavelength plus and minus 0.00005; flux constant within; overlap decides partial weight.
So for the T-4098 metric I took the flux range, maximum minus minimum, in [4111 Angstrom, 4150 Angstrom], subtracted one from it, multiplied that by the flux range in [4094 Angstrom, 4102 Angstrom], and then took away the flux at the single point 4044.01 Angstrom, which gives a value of -5.0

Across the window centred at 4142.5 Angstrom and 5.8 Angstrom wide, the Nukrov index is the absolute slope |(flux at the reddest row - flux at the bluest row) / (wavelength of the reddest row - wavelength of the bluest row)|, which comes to 0.15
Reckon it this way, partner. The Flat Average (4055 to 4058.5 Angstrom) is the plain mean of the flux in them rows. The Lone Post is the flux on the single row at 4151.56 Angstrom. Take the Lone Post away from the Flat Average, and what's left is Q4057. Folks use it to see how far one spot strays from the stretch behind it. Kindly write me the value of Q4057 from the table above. 0.0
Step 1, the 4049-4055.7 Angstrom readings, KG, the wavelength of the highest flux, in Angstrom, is 4051.46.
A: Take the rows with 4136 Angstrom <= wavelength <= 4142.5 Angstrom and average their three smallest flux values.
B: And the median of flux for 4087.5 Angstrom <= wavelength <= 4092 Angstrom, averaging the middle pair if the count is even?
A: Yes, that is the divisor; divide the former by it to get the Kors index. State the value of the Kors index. 0.82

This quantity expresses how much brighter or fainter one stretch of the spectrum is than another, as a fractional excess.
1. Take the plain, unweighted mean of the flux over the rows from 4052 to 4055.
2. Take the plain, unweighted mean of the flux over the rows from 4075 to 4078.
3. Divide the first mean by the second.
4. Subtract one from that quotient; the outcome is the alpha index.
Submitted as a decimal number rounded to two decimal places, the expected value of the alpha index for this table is 0.09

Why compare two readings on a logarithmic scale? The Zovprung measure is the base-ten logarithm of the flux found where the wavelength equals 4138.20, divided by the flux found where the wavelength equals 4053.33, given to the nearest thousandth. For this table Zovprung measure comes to 0.005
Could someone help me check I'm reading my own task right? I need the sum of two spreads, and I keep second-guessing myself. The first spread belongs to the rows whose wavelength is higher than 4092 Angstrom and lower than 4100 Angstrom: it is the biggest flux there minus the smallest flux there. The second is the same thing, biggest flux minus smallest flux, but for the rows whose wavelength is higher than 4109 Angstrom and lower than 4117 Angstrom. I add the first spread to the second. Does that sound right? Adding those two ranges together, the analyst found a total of 2.34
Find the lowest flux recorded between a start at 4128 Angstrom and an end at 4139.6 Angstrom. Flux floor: 4.956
